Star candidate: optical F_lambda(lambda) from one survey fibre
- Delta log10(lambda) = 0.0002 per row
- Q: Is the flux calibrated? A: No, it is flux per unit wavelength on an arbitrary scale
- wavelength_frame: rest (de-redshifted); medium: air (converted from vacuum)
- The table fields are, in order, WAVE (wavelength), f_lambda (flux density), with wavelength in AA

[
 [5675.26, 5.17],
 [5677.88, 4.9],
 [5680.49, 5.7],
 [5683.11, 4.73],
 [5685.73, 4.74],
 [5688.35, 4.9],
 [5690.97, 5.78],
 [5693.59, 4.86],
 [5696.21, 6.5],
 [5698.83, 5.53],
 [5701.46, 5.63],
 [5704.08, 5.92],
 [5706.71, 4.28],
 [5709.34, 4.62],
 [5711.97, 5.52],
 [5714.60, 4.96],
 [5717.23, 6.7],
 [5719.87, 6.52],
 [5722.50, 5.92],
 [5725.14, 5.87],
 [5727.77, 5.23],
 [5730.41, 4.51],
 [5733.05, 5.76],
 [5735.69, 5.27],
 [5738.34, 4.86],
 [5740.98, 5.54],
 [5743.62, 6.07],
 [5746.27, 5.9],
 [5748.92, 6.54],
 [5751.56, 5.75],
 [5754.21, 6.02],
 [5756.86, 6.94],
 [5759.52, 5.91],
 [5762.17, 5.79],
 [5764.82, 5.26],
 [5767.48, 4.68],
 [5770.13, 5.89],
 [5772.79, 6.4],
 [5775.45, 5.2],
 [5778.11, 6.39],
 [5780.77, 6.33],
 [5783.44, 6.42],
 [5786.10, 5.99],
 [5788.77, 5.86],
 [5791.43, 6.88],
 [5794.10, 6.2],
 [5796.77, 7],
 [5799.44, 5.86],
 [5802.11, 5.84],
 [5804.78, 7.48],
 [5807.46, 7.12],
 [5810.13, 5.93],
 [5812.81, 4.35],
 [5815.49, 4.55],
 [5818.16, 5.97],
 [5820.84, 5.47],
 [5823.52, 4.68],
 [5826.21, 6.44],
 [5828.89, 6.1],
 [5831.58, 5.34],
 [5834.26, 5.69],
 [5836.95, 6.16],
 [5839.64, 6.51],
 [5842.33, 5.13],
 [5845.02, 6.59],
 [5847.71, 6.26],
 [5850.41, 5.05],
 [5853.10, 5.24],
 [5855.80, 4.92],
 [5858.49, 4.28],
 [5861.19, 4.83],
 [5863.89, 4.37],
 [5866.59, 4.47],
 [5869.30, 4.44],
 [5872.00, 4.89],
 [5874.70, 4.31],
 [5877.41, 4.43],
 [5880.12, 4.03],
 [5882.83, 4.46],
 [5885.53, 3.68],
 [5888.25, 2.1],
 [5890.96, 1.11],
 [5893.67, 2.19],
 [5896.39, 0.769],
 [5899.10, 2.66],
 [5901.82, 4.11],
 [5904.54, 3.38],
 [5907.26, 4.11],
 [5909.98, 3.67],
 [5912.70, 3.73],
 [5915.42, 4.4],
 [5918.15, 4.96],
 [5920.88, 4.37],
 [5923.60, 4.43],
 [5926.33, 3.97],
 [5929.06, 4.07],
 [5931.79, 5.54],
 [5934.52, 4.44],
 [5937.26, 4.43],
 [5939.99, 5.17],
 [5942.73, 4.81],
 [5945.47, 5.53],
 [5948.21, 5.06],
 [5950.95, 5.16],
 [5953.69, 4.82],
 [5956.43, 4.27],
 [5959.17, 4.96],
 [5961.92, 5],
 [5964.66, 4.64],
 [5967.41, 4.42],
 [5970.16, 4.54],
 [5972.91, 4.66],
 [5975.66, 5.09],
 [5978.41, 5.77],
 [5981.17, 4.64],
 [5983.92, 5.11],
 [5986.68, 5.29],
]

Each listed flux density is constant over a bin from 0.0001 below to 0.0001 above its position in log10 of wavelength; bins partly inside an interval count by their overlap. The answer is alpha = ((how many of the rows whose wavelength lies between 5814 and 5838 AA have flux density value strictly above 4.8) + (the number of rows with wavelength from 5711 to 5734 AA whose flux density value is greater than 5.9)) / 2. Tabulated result 5.0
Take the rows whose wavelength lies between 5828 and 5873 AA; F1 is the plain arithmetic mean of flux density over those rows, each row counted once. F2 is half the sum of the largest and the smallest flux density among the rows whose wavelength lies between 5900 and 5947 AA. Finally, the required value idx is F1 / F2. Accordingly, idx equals 1.2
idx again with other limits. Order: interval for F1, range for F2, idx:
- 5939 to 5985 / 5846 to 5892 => 1.3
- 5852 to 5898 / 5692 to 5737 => 0.7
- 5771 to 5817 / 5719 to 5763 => 1.1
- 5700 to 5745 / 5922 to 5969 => 1.2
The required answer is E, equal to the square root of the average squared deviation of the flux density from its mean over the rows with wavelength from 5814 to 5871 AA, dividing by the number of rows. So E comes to 0.76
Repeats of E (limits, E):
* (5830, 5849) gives 0.53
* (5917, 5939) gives 0.47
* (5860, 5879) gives 0.21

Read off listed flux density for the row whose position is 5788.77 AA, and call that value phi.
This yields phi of 5.86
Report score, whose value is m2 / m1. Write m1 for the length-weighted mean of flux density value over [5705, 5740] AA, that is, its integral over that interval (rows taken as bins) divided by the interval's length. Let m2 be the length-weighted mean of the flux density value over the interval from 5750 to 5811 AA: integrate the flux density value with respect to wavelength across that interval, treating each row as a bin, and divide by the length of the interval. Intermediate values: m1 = 5.39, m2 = 6.1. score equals 1.14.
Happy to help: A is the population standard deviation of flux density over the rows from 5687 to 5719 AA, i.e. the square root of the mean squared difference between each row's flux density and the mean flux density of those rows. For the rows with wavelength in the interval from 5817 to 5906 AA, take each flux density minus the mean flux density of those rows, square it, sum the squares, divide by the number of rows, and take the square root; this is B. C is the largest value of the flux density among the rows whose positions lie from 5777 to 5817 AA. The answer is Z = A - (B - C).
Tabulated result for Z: 6.7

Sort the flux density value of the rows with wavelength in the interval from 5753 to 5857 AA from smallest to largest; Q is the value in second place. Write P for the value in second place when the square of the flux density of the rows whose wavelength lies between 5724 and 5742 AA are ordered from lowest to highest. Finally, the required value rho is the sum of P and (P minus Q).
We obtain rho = 43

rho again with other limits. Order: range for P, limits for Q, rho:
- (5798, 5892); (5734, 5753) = 4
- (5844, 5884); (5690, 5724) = 32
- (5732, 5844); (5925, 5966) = 37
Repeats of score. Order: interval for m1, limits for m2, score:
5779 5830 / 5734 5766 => 0.97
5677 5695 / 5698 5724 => 1.09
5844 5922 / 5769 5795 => 1.52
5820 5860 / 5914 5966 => 0.85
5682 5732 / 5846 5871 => 0.91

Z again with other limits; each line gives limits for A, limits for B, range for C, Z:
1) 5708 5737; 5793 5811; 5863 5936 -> 5.6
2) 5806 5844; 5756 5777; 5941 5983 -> 5.9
